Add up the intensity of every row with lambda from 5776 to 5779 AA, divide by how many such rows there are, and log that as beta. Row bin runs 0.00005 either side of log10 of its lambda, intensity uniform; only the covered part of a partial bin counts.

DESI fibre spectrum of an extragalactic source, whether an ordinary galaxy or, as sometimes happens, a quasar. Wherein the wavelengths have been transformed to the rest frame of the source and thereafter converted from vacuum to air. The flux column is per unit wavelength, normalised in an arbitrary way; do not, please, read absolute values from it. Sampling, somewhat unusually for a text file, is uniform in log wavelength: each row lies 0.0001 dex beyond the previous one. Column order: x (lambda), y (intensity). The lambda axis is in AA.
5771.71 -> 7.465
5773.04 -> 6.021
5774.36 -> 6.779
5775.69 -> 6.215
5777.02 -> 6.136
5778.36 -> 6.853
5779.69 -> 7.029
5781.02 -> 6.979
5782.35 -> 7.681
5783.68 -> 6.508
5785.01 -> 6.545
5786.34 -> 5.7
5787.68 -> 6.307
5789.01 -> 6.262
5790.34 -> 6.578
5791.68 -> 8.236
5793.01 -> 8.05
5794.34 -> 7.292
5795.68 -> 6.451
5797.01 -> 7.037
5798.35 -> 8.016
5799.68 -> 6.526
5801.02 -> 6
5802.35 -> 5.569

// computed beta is 6.49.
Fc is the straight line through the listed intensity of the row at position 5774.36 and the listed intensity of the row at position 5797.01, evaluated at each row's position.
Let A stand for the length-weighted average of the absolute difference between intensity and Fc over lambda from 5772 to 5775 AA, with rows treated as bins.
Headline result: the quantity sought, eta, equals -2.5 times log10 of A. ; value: 0.9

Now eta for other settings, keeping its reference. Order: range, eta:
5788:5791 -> 0.7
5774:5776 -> 1.4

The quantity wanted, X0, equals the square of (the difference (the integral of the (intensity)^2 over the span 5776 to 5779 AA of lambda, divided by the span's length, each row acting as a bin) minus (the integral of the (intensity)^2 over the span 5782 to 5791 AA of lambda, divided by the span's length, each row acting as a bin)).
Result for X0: 0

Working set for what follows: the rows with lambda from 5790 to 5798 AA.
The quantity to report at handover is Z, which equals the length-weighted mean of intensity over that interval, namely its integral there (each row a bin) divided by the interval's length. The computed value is 7.3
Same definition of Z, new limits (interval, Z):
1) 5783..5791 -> 6.3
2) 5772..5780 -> 6.5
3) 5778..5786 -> 6.9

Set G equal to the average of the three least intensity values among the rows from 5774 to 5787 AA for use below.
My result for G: 6.02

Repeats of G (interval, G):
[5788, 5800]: 6.41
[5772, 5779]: 6.12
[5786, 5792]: 6.09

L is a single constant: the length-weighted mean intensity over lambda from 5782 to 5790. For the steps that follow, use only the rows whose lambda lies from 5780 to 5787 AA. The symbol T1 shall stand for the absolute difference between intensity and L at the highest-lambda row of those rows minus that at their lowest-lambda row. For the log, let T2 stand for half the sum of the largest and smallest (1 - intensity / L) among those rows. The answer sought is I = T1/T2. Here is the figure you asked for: -7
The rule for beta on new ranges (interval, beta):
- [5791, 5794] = 8.14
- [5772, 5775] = 6.40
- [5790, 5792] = 7.41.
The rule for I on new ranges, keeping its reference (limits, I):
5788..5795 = -5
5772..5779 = -13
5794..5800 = 6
